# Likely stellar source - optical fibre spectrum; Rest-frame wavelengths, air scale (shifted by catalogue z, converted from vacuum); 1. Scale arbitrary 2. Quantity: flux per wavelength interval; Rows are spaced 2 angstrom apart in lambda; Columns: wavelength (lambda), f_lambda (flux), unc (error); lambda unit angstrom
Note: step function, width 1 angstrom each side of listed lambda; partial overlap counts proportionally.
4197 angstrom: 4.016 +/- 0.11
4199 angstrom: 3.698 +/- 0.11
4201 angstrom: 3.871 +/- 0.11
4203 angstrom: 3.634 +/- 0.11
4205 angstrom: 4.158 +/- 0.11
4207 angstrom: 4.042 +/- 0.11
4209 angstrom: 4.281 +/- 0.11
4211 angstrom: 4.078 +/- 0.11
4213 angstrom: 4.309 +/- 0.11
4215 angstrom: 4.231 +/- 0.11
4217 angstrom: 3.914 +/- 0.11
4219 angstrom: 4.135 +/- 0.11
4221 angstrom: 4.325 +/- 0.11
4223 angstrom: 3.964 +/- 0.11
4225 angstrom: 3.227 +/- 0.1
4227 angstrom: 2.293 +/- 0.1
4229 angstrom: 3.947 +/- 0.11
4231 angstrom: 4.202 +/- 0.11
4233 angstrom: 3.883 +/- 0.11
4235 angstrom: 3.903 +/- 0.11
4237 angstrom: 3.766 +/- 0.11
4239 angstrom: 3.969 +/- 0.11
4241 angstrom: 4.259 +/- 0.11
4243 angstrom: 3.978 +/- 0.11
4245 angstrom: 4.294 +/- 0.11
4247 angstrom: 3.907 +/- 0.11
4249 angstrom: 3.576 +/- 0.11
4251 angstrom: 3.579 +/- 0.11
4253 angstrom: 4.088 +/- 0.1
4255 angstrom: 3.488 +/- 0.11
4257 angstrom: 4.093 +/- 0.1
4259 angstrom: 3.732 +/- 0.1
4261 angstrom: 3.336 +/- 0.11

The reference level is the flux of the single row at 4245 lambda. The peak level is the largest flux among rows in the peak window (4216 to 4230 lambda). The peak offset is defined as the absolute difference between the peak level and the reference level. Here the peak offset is 0.03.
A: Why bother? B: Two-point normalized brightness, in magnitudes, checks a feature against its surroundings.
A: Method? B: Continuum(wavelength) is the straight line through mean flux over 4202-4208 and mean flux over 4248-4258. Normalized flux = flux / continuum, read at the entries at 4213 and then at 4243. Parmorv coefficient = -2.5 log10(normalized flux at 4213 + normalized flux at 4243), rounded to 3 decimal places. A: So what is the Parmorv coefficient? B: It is -0.830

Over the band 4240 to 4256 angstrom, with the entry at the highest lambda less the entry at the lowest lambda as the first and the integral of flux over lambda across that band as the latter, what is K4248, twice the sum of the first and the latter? 123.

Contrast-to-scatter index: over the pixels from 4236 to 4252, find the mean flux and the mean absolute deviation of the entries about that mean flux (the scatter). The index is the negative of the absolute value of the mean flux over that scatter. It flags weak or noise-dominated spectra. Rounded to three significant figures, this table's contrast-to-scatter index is -18.7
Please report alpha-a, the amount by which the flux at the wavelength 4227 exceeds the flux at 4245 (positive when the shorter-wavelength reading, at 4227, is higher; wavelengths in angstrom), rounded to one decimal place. -2.0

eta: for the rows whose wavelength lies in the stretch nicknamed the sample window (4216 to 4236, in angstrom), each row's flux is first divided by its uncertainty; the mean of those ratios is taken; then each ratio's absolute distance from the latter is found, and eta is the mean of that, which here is 2.9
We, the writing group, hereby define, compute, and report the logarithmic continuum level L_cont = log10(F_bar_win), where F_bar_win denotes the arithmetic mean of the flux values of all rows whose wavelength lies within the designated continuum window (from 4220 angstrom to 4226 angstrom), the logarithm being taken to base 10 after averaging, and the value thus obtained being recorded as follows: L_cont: 0.58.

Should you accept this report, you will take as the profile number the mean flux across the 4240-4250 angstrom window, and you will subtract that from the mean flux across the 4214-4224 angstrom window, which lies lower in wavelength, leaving 0.11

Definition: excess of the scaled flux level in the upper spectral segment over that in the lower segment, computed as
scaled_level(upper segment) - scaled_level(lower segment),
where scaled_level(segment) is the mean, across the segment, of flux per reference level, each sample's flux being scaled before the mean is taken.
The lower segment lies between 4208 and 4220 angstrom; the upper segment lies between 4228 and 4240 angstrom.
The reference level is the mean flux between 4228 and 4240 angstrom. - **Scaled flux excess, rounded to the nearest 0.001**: -0.054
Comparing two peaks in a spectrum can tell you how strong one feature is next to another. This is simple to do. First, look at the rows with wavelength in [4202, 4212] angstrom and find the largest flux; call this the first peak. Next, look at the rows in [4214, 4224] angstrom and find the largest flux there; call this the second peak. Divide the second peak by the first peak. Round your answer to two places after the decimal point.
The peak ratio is 1.01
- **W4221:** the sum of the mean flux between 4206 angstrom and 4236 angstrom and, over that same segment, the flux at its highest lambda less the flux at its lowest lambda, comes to 3.78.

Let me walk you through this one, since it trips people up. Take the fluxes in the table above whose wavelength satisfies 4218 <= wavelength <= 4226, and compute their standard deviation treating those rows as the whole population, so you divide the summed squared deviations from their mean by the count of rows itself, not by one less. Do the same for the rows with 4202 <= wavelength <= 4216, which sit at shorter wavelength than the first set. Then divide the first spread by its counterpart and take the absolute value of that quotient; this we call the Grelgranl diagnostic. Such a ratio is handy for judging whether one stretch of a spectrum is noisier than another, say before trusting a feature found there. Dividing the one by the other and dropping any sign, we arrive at 2.0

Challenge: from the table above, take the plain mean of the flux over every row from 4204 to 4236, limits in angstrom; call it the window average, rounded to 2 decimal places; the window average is 3.93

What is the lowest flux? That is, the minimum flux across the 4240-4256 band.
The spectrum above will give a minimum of 3.488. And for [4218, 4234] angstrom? 2.293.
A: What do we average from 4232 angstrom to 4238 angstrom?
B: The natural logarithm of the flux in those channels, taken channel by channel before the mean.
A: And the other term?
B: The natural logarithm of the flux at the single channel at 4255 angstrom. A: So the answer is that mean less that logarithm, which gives 0.10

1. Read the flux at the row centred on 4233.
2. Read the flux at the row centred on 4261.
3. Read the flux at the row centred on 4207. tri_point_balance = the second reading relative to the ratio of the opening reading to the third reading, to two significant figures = 3.5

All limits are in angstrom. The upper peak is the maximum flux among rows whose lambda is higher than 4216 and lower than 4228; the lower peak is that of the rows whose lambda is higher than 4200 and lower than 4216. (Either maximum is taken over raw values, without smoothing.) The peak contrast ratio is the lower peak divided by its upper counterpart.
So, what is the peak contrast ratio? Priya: 1.00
